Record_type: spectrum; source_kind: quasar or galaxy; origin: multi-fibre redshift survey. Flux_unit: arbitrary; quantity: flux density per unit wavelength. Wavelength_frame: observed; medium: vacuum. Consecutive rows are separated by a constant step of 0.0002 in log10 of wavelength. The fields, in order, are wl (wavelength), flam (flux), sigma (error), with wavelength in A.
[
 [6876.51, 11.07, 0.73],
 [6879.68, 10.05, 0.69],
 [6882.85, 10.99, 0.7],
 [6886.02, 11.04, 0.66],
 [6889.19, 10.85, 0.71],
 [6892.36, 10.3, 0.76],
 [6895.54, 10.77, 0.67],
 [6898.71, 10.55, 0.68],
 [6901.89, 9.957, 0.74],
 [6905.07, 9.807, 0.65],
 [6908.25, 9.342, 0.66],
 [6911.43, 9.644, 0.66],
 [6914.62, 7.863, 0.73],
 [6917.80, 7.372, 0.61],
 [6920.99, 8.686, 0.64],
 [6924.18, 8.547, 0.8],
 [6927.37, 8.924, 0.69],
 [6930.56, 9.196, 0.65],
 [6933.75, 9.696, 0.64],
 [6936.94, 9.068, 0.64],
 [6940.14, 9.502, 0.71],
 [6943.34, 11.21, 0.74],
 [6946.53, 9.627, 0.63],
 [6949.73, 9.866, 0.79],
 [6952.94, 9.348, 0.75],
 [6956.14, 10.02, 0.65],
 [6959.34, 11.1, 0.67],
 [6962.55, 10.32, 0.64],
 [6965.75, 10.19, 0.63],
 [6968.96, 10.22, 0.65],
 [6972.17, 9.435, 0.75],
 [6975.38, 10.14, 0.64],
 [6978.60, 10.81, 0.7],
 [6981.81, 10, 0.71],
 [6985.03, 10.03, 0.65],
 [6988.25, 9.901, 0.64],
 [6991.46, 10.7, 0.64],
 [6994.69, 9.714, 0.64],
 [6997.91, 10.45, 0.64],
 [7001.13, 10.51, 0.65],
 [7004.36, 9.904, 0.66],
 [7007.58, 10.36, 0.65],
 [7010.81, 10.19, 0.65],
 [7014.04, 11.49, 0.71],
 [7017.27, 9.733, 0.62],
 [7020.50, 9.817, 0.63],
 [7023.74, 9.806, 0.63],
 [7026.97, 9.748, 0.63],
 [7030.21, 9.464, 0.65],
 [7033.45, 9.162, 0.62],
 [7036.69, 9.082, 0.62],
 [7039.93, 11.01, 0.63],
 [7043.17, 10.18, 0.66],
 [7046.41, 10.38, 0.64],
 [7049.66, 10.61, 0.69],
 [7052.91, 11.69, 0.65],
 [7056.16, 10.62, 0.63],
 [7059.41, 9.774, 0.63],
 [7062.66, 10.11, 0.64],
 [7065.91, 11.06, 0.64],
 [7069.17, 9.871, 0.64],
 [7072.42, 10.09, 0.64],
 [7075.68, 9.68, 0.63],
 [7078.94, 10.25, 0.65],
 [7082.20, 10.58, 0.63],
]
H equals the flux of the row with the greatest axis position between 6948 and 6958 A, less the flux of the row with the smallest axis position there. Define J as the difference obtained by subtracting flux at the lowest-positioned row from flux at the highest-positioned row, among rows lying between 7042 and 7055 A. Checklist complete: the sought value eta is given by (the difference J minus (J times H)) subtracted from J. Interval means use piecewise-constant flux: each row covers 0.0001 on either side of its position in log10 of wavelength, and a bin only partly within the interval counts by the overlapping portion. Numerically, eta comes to 0.23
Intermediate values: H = 0.15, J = 1.51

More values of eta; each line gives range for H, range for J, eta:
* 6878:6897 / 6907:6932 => -0.11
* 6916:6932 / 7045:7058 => 0.44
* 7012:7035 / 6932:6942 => 0.45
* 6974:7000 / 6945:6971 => 0.18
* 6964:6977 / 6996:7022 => 0.03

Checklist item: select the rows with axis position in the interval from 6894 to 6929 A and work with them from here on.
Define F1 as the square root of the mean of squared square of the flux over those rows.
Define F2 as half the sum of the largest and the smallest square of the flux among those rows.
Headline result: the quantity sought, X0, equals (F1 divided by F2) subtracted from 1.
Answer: -0.034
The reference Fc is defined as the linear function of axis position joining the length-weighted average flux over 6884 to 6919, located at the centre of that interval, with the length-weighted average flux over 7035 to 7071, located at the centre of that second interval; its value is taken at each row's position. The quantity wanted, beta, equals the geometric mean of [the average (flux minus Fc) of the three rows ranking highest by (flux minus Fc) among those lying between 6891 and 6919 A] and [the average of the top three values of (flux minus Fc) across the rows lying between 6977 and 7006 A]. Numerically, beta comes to 0.62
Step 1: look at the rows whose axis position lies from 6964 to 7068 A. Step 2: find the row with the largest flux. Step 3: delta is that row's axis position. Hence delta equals 7052.91 A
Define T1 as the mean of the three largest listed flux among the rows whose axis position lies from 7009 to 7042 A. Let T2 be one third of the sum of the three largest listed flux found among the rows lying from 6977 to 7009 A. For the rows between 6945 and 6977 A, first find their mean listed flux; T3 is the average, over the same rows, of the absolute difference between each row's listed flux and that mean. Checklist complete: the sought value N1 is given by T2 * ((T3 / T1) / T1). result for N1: 0.033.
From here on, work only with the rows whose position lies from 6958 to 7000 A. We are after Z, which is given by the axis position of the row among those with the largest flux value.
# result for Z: 6959.34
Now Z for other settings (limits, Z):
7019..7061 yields 7052.91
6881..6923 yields 6886.02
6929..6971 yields 6943.34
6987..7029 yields 7014.04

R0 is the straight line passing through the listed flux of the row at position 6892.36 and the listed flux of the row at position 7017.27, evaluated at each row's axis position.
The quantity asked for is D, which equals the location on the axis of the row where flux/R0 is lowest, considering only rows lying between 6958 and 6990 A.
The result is 6972.17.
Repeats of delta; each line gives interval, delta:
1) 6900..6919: 6901.89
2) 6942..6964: 6943.34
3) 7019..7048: 7039.93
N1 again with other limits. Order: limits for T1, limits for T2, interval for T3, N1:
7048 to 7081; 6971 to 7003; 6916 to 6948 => 0.057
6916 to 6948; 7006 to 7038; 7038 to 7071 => 0.048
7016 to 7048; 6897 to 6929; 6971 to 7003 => 0.033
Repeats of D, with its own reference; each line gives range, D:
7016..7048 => 7036.69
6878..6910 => 6908.25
